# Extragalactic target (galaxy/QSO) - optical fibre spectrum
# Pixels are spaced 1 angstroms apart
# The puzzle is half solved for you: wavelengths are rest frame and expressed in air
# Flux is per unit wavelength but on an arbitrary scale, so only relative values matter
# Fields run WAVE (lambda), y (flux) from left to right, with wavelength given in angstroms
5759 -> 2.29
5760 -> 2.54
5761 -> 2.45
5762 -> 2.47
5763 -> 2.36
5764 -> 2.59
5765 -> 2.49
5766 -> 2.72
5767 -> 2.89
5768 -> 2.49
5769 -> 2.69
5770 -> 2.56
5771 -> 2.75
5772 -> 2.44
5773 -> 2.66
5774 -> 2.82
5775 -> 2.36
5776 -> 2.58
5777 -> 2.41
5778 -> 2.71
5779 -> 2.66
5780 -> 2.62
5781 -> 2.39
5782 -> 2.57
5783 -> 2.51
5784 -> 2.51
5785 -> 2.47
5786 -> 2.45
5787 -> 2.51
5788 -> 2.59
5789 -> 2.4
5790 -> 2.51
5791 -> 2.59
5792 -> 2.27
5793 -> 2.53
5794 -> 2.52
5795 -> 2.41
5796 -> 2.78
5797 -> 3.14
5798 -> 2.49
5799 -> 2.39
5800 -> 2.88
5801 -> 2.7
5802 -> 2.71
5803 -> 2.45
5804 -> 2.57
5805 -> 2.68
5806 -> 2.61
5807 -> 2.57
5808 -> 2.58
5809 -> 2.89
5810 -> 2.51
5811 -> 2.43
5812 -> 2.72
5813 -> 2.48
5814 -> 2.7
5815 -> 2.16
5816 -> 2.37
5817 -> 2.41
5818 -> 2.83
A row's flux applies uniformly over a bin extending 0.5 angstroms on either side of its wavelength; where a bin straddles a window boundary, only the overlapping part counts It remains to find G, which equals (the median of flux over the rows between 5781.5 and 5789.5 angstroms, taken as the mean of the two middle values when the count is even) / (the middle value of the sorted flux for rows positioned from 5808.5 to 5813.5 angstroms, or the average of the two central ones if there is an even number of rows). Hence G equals 1.00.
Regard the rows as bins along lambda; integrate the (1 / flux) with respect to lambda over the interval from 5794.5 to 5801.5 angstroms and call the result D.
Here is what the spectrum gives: 2.63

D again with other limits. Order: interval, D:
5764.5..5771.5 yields 2.64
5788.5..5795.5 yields 2.85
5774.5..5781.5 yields 2.77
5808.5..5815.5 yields 2.76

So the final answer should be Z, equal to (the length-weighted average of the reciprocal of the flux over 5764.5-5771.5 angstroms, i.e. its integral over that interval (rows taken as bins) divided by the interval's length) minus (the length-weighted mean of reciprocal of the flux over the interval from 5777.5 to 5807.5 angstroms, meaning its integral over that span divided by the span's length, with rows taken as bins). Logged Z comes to -0.013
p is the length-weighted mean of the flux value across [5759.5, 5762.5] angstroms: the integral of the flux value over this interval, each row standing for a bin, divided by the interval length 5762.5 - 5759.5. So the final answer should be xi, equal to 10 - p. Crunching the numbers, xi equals 7.51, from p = 2.49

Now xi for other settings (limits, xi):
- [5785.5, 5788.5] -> 7.48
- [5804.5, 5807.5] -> 7.38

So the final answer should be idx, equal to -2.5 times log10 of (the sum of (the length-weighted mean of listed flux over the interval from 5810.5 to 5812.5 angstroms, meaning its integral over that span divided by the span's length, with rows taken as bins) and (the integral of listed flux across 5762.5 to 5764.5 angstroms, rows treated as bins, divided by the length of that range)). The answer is -1.76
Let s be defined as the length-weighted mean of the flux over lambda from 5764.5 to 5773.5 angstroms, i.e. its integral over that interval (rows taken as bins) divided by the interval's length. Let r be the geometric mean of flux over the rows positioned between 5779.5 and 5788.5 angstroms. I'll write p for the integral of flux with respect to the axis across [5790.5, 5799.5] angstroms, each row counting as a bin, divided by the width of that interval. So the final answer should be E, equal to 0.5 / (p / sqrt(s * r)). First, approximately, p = 2.57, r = 2.51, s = 2.63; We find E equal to 0.501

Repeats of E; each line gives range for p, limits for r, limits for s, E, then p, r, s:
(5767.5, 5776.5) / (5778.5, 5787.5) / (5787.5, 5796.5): 0.485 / 2.59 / 2.52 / 2.51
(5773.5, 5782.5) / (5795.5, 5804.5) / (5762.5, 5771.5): 0.514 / 2.57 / 2.67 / 2.62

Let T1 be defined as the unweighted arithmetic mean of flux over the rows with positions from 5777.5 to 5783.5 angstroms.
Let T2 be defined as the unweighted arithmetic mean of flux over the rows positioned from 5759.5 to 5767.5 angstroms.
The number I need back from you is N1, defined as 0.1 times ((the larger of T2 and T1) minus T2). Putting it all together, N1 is 0.001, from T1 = 2.58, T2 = 2.56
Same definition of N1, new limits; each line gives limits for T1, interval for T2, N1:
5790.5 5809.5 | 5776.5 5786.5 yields 0.009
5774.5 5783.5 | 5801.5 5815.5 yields 0.000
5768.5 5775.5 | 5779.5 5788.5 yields 0.010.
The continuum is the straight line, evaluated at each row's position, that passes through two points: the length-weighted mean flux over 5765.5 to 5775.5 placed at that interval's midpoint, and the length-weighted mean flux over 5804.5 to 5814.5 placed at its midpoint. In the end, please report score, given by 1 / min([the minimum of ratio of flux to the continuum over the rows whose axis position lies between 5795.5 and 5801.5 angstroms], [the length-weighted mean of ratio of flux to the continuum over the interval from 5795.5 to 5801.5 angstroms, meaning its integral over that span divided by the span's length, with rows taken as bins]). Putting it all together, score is 1.10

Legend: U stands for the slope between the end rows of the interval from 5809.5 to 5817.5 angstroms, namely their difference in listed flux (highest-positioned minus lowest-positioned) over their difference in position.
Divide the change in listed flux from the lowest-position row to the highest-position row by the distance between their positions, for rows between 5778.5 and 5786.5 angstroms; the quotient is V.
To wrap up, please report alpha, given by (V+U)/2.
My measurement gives -0.022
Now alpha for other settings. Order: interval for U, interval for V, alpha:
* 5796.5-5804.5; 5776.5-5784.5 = -0.034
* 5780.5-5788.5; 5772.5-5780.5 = 0.011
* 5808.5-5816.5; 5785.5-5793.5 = -0.031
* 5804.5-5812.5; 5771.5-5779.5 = 0.019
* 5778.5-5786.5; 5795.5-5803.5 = -0.039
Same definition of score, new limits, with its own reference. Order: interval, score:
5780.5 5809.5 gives 1.16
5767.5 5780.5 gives 1.12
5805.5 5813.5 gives 1.08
